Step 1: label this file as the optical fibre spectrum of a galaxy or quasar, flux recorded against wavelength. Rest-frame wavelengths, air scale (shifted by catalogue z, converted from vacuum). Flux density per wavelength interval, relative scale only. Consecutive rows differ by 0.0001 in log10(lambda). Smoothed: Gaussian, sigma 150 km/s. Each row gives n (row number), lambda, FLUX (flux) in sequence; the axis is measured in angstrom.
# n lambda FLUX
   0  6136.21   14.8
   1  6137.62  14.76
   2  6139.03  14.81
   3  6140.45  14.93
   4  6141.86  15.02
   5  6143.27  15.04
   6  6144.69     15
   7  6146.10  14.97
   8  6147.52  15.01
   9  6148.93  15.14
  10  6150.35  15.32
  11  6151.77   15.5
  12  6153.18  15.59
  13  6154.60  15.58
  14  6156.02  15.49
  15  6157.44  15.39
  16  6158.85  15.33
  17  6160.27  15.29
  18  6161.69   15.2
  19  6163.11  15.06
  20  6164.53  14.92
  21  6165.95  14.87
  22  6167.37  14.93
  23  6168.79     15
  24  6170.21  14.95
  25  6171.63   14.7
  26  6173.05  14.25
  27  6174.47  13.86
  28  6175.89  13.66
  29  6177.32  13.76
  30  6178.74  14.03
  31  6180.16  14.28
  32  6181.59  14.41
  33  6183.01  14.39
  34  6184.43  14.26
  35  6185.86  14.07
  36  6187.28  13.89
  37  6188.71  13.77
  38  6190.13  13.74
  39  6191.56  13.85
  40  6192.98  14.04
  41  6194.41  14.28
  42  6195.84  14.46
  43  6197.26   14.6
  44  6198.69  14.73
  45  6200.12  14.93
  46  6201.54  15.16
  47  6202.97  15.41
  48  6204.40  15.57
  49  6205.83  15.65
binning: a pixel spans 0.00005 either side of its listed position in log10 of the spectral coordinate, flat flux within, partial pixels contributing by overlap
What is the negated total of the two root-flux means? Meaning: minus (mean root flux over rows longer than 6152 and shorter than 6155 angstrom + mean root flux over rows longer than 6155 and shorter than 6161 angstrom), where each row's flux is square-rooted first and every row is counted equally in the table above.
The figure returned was -7.87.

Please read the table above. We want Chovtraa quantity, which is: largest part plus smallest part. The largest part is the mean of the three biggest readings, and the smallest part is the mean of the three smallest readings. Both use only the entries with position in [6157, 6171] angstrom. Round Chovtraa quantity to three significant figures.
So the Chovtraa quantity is 30.2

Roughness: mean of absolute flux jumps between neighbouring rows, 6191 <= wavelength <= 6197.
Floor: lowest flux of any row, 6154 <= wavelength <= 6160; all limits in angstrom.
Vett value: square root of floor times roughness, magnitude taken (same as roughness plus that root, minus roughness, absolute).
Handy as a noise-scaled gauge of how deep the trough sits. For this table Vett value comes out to 1.77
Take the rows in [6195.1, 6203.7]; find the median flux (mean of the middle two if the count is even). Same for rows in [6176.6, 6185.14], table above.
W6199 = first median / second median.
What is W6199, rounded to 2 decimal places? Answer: 1.04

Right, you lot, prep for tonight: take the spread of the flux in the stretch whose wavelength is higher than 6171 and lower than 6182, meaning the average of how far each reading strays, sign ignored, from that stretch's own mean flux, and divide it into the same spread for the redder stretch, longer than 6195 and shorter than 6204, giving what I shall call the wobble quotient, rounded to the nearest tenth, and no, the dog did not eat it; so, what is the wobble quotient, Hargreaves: 1.0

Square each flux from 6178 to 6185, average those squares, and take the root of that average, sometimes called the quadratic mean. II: 14.3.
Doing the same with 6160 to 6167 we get 15.1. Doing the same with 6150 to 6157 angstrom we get 15.5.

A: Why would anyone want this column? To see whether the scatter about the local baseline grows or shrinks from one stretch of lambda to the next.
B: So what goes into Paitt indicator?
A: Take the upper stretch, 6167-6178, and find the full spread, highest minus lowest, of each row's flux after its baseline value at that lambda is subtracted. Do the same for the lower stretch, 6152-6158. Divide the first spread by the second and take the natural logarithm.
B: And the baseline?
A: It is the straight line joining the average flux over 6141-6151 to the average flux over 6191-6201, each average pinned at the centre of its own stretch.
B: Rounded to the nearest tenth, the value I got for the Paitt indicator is 2.1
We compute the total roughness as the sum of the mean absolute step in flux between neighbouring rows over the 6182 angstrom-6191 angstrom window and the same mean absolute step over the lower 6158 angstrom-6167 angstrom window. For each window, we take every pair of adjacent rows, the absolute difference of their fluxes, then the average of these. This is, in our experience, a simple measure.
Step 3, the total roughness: 0.222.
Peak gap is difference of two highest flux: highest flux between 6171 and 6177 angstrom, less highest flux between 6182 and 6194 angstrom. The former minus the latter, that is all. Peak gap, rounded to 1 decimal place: 0.3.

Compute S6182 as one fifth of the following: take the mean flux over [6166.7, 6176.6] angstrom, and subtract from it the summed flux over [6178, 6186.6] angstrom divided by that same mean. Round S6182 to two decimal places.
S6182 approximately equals 1.72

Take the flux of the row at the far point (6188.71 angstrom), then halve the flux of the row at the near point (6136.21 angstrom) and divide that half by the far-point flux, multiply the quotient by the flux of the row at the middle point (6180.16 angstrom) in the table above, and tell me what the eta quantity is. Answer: 7.67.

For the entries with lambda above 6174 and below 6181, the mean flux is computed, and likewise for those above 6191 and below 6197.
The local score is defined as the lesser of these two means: 13.9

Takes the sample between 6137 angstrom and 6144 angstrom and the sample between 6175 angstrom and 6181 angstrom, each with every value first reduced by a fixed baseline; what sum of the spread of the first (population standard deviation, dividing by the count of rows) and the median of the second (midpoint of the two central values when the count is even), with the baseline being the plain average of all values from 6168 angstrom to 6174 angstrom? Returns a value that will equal -0.7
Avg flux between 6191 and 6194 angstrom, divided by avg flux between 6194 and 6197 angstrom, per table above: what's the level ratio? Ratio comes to 0.97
